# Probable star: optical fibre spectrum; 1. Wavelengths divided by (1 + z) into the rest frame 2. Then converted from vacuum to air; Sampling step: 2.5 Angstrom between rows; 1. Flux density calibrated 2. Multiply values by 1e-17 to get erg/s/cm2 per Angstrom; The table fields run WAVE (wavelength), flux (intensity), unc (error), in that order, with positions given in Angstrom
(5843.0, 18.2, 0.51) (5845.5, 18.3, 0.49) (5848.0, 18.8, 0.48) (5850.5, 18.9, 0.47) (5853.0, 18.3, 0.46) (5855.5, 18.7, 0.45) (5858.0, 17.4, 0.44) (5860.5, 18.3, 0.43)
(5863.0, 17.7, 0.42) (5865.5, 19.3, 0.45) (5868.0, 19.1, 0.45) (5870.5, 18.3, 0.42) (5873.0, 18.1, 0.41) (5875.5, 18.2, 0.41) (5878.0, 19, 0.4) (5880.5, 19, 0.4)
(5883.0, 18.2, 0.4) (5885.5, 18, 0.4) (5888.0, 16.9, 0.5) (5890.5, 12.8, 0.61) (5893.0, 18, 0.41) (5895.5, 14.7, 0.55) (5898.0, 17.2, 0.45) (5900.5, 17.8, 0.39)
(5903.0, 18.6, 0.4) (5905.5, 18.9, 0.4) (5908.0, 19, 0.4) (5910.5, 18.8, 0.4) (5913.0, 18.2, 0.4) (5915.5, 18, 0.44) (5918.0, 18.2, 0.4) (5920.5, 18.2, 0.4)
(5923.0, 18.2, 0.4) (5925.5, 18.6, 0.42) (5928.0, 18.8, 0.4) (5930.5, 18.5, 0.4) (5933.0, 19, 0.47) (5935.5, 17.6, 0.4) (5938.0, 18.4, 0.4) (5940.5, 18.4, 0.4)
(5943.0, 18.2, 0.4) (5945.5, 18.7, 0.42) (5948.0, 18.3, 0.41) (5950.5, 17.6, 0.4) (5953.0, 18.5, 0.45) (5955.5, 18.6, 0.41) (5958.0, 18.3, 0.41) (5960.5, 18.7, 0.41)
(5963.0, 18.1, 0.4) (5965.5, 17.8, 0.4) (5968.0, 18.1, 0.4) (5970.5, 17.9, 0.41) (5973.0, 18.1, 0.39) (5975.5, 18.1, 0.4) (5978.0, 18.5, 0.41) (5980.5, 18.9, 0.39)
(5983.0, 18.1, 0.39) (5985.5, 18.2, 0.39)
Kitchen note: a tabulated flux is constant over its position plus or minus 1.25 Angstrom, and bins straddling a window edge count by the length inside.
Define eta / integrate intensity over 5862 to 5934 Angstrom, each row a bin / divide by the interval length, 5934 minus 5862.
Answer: 18.0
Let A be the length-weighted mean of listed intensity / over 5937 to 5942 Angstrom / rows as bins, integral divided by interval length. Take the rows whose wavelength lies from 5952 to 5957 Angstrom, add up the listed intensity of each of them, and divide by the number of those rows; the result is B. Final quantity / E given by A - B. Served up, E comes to -0.16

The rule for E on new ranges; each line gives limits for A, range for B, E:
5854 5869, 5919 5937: -0.01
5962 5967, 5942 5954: -0.31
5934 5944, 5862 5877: -0.28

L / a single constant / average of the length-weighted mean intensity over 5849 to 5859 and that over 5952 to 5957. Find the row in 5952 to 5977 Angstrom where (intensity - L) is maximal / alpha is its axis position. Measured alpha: 5960.5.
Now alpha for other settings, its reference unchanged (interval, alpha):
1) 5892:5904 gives 5903.0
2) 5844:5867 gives 5865.5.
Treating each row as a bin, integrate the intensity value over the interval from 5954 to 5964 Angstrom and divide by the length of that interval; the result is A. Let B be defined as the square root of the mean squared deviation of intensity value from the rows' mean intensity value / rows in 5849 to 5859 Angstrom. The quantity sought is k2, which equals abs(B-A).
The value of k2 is 17.9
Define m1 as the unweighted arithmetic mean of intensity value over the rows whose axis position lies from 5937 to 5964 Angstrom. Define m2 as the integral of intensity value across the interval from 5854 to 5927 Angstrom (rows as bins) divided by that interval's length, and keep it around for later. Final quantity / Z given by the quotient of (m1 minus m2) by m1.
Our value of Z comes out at 0.02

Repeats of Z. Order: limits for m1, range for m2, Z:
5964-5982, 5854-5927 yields 0.01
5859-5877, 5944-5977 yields 0.01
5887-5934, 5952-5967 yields -0.03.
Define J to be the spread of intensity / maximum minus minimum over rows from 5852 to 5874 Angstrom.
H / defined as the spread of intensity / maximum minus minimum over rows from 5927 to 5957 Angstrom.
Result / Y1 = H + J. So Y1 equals 3.30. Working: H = 1.40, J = 1.9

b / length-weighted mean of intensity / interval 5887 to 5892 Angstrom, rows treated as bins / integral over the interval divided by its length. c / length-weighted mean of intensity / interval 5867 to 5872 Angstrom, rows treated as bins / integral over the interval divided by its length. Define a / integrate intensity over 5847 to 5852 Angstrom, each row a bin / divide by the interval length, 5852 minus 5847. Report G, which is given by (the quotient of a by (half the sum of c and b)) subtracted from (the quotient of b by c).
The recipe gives -0.32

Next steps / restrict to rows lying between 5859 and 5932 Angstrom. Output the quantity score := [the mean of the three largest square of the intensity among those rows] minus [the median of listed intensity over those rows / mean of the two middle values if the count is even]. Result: 348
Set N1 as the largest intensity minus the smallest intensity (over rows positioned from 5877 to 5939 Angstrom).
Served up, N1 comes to 6.20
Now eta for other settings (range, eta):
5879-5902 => 17.0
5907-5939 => 18.4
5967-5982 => 18.3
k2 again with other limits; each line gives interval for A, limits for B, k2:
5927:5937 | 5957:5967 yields 18.1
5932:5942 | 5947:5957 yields 17.9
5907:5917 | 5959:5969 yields 18.2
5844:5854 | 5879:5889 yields 17.8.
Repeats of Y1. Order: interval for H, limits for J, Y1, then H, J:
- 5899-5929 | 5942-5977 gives 2.30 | 1.20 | 1.1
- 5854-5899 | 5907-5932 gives 7.50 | 6.50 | 1.0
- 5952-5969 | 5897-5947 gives 2.70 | 0.90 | 1.8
